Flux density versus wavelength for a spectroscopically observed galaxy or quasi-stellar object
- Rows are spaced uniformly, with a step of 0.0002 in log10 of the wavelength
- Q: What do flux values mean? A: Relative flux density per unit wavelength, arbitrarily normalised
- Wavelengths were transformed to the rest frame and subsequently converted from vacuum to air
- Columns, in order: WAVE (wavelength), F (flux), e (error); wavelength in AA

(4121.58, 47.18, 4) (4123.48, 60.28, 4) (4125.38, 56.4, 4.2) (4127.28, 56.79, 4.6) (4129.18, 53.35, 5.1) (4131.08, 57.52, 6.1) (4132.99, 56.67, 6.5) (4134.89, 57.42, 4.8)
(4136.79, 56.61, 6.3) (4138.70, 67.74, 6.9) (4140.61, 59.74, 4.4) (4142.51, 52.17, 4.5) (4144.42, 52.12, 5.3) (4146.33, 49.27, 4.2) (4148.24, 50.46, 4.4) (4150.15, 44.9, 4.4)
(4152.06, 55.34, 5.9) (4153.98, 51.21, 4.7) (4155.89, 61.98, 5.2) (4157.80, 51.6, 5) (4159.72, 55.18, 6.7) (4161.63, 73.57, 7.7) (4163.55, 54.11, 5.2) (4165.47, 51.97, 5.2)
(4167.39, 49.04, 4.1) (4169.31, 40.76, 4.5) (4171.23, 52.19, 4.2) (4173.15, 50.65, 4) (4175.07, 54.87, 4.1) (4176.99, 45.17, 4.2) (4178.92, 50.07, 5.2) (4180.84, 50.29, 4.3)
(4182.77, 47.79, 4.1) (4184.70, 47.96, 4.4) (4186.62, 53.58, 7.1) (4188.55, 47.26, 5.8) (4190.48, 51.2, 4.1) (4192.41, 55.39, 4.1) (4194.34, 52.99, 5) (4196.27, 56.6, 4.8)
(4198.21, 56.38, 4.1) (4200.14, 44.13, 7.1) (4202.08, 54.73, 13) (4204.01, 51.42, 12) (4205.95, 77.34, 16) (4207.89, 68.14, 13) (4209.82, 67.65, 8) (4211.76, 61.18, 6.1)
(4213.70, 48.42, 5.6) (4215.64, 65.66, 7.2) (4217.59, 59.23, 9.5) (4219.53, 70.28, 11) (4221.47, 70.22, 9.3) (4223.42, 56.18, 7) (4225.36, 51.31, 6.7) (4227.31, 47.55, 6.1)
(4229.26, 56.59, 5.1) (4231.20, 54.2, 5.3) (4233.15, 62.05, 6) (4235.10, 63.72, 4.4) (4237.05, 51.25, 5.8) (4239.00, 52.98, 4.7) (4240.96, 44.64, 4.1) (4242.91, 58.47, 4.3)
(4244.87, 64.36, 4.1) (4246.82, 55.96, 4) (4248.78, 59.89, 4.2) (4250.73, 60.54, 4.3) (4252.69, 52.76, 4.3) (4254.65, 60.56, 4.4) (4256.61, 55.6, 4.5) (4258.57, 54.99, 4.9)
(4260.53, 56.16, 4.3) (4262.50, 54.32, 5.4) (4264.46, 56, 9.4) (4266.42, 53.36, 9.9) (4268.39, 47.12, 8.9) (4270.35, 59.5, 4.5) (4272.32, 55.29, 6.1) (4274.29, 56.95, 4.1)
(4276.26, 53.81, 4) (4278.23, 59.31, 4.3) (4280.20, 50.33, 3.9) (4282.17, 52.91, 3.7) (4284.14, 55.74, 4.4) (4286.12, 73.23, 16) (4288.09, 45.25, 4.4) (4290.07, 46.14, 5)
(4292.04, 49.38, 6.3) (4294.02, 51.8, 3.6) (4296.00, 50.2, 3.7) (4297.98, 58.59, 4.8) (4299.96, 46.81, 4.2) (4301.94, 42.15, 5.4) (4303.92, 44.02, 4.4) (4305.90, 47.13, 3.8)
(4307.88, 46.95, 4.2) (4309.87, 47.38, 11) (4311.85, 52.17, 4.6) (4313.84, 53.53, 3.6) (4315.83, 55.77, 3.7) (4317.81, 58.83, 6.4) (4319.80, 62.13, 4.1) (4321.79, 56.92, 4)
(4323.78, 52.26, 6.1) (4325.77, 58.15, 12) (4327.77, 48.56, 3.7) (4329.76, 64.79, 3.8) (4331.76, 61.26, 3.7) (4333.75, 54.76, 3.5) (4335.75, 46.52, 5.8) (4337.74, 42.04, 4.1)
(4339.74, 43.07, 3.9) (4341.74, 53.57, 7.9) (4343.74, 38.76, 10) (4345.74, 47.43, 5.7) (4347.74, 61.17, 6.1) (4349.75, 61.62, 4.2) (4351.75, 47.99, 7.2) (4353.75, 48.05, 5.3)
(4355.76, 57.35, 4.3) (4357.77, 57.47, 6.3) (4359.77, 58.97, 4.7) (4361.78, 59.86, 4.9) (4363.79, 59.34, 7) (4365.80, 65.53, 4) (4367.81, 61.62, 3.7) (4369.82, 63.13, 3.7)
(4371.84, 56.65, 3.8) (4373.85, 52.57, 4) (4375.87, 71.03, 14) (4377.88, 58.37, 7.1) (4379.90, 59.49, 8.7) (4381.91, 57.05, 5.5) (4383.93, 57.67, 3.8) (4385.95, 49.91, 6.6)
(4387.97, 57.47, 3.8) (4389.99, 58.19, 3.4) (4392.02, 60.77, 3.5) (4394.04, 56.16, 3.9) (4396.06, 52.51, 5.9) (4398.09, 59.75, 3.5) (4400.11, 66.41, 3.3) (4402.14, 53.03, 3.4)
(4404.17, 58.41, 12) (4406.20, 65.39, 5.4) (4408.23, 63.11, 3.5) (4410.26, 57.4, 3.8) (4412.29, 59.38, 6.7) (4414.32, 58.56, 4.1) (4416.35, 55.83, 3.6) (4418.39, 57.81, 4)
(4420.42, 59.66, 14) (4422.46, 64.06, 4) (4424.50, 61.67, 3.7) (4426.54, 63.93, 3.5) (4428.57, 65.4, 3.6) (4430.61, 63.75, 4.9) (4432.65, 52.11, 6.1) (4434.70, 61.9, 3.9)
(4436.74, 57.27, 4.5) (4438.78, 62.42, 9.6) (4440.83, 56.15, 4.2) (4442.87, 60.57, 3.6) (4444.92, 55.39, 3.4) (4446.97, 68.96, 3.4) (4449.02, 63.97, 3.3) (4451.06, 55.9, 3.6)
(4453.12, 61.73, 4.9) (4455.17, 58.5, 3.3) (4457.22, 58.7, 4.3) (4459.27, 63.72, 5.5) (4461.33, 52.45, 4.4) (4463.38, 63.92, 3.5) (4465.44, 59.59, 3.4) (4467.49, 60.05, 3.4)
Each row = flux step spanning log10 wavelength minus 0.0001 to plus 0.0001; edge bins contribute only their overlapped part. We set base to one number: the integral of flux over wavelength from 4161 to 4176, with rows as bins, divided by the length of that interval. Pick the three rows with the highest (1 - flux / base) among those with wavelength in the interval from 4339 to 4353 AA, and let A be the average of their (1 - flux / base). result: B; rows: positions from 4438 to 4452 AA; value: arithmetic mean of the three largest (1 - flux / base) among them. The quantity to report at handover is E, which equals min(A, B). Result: -0.05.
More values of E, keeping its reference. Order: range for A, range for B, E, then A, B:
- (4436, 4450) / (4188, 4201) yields -0.06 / -0.06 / 0.10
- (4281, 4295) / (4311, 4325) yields 0.01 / 0.11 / 0.01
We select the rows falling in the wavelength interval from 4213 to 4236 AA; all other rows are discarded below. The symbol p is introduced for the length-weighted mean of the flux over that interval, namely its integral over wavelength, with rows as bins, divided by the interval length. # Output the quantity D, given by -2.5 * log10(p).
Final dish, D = -4.43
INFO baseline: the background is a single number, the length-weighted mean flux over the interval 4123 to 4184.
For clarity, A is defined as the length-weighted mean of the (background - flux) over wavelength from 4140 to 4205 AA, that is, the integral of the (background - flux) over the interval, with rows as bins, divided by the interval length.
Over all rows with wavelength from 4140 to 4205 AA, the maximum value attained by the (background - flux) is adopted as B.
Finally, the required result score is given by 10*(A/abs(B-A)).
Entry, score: 1.5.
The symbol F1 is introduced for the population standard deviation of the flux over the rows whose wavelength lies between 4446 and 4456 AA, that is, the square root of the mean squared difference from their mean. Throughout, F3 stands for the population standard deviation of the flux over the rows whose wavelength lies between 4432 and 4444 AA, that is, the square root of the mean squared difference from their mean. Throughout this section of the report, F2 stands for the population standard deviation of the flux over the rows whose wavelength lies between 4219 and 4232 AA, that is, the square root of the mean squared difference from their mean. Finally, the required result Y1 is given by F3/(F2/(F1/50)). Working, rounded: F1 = 4.5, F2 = 8.2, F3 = 4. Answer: 0.04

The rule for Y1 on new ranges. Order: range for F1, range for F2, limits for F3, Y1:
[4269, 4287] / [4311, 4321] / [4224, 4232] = 0.12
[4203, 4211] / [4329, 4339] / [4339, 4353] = 0.18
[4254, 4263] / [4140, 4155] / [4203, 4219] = 0.10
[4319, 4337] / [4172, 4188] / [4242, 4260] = 0.13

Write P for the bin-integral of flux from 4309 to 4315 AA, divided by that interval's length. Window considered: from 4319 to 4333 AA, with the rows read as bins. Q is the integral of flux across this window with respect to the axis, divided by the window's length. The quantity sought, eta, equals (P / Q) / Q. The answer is 0.0154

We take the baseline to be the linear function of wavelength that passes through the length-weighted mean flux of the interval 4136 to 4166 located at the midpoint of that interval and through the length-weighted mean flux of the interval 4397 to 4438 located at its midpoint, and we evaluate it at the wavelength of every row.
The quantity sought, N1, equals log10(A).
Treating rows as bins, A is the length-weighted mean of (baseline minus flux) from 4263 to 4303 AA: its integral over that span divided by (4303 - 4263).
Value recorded 0.67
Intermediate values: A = 4.7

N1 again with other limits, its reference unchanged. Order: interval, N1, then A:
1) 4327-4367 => 0.70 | 5.0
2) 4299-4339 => 0.81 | 6.4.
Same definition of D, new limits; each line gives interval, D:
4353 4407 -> -4.42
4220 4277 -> -4.37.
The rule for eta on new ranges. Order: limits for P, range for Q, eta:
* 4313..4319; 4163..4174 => 0.0229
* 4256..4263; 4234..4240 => 0.0176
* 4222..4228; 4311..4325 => 0.0169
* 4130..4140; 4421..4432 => 0.0148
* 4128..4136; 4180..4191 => 0.0229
